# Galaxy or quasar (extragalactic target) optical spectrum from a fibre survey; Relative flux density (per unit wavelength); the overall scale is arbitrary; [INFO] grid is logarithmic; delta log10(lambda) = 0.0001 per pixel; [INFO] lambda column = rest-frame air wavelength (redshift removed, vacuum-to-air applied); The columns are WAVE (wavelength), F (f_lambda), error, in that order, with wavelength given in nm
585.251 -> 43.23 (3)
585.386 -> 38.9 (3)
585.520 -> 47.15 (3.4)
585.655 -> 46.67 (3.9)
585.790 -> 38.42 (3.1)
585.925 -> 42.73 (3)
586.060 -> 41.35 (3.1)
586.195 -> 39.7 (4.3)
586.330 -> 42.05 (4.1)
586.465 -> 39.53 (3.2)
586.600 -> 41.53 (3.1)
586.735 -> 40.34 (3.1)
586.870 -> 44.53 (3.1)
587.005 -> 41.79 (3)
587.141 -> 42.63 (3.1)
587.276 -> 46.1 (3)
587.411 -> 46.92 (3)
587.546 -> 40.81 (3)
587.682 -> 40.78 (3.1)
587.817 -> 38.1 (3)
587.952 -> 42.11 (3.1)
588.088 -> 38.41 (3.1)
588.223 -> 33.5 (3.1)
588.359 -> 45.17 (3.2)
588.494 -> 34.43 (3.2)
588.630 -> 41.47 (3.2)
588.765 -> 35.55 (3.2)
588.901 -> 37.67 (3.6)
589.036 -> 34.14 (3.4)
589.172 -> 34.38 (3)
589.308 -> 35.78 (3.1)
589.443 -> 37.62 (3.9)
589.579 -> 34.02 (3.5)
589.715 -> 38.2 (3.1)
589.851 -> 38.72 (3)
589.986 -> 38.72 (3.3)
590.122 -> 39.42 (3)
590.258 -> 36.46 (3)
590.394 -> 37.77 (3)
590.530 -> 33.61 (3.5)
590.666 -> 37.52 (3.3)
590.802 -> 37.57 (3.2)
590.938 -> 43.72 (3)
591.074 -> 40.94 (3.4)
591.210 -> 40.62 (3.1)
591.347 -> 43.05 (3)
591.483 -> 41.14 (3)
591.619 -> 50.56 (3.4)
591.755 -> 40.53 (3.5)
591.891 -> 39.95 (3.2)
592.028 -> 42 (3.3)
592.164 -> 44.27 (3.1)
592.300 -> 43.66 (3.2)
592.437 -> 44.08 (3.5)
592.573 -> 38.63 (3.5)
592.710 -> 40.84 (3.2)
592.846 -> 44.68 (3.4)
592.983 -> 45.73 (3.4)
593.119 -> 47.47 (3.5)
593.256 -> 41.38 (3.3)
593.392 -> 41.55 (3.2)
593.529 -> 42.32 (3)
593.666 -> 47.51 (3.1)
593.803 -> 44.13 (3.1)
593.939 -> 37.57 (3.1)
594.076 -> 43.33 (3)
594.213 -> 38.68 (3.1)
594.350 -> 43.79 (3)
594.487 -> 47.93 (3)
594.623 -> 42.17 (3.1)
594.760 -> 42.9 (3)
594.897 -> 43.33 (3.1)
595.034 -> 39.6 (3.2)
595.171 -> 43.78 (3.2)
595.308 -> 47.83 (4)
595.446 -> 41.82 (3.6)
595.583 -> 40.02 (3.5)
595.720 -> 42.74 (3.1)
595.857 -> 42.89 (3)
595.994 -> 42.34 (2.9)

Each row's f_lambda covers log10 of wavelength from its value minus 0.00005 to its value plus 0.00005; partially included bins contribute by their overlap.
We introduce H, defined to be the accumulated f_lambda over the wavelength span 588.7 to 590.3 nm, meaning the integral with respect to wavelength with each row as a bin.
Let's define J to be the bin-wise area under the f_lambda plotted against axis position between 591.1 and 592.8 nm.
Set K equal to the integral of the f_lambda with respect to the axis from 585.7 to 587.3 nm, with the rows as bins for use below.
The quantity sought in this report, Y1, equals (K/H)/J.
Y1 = 0.0157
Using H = 58.8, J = 72.1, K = 66.7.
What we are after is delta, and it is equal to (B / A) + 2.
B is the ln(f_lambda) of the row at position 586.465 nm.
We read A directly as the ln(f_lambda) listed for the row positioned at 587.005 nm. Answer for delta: 2.99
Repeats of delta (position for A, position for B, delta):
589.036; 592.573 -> 3.03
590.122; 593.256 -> 3.01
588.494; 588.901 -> 3.03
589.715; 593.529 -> 3.03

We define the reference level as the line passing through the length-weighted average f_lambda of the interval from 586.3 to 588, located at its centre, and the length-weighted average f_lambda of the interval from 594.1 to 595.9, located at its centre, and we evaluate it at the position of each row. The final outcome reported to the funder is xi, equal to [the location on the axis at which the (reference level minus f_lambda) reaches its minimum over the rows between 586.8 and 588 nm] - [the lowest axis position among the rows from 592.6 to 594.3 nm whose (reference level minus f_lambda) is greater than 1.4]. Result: -5.30 nm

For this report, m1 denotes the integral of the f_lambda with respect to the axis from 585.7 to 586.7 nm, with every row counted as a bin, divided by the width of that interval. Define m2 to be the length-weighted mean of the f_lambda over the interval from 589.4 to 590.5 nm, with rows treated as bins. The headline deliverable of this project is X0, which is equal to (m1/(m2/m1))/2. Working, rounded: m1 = 40.9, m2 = 37.5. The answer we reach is 22.3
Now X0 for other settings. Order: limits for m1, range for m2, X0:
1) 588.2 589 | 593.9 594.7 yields 17.1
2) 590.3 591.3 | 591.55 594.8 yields 17.5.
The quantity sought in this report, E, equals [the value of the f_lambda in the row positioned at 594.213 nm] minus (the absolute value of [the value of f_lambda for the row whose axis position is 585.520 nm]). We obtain -8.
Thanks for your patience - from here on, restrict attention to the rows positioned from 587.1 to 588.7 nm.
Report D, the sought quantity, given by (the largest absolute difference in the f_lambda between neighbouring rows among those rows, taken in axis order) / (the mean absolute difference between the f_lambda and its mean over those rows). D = 3.65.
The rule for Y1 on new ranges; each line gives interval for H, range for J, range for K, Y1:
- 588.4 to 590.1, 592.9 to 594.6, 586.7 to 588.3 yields 0.0143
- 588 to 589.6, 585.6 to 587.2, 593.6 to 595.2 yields 0.0174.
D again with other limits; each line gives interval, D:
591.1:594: 4.09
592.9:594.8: 2.76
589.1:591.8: 3.60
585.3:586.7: 3.62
